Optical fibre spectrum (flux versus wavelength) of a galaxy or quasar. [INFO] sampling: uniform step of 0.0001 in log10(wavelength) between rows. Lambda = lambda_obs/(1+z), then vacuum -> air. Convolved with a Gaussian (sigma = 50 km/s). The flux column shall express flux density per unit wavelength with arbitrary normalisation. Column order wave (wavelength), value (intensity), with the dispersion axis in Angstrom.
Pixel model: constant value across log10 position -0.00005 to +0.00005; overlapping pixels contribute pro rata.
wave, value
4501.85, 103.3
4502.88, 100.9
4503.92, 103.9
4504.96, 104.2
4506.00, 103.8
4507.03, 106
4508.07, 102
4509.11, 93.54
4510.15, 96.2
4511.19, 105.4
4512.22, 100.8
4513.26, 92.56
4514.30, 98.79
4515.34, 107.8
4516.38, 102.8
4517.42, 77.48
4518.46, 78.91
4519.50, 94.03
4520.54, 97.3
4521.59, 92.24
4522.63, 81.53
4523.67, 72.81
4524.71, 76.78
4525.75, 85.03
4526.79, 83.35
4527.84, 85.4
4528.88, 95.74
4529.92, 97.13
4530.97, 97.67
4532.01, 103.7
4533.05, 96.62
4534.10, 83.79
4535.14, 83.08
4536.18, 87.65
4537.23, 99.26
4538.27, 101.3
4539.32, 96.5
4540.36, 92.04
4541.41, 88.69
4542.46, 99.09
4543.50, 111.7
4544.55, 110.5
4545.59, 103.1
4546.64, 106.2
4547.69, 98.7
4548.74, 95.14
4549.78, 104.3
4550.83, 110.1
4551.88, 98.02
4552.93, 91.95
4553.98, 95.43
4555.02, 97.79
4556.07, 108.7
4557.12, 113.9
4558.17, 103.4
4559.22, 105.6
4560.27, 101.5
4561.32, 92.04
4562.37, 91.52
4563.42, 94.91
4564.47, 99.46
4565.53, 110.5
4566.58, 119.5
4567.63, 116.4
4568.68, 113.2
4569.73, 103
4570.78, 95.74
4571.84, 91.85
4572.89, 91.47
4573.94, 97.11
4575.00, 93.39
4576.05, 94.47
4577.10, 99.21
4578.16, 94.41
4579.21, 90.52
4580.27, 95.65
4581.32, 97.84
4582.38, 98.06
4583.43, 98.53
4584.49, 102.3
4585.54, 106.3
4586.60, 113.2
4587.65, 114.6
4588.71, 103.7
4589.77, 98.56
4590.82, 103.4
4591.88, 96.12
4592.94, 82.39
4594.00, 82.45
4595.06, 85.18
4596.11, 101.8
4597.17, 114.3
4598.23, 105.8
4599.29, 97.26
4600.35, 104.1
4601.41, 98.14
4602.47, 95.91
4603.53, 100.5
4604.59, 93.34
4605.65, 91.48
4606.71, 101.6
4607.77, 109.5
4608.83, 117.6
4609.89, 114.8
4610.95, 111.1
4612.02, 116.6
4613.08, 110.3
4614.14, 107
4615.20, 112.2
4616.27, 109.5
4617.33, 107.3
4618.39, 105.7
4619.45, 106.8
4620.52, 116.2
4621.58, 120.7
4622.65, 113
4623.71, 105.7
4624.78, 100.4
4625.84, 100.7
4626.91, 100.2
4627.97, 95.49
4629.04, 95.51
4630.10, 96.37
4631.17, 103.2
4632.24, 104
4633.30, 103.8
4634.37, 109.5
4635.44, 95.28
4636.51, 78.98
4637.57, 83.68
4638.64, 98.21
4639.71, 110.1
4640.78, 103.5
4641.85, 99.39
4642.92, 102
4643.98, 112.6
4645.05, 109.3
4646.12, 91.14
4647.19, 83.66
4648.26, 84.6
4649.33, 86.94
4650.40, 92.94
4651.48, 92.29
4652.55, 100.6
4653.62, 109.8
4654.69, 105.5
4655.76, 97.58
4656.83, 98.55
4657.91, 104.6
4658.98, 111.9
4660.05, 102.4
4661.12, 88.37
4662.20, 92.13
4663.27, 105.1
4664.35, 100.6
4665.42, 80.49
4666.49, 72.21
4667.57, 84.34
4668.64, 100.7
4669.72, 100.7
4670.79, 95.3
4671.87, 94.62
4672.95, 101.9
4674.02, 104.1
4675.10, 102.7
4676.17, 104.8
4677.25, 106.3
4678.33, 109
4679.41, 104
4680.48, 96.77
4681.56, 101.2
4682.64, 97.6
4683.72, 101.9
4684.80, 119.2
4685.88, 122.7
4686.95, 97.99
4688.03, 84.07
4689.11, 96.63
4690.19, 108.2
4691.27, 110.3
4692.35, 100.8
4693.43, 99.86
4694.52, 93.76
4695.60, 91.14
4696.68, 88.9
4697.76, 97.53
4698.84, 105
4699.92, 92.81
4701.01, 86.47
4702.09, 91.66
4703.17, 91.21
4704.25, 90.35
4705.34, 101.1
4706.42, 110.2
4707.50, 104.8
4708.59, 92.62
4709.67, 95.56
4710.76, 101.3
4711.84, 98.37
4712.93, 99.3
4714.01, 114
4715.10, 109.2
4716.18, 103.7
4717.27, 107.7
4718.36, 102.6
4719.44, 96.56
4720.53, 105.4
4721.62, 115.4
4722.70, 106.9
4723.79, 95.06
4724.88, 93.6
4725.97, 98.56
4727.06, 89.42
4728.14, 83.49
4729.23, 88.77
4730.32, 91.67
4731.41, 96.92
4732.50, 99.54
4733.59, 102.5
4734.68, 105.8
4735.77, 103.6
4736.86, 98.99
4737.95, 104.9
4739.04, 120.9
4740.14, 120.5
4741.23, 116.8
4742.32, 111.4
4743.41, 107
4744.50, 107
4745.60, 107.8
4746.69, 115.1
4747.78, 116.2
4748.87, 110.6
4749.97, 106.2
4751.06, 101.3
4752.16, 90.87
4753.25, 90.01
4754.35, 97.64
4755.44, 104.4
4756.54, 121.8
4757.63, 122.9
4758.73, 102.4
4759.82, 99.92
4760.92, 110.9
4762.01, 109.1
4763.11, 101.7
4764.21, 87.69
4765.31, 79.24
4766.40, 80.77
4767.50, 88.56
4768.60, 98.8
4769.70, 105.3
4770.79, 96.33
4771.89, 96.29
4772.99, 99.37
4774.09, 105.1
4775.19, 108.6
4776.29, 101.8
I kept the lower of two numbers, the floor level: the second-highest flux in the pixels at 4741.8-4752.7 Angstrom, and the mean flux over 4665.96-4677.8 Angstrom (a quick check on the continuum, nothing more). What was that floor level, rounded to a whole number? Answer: 97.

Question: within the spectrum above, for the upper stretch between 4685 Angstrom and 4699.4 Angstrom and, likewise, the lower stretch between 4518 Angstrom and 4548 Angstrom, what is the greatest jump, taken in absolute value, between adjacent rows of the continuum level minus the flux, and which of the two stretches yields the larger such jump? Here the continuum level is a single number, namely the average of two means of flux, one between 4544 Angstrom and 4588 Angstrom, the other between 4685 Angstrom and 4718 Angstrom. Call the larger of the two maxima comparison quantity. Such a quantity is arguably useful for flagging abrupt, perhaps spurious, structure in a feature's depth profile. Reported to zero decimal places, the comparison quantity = 25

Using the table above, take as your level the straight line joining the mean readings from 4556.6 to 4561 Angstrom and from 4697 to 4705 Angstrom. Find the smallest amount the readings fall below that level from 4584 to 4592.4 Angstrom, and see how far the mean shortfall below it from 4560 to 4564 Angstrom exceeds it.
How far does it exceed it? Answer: 22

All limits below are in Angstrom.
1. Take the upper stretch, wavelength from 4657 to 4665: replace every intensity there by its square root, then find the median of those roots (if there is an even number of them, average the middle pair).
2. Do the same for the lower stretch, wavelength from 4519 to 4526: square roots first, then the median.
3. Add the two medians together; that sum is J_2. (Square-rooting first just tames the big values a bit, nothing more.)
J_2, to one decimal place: 19.3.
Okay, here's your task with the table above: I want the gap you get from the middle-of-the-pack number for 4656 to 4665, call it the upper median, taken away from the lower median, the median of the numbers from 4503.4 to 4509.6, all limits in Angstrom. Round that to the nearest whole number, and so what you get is 2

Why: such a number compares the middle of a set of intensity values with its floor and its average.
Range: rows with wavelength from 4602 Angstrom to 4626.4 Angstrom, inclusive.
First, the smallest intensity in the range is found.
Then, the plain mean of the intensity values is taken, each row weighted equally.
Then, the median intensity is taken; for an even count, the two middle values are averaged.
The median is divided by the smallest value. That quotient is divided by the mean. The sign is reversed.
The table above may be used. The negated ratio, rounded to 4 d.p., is -0.0109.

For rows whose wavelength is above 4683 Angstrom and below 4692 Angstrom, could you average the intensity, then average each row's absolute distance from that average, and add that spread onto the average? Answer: 115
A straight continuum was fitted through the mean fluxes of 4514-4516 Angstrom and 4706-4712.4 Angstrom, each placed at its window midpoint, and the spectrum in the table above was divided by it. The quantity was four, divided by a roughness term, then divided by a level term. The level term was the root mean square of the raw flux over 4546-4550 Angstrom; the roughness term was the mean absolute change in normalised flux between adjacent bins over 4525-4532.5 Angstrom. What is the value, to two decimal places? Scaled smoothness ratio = 1.11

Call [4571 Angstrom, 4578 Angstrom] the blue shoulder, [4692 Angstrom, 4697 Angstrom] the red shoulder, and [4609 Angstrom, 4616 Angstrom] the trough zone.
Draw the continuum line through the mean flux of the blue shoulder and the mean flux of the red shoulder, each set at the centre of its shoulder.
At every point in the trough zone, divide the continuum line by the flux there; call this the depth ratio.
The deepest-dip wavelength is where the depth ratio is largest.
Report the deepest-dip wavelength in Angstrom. 4614.14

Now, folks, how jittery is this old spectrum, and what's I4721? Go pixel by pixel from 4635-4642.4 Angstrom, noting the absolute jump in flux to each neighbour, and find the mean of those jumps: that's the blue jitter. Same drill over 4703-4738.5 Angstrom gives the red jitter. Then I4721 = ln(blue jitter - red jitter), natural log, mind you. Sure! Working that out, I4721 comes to 1.3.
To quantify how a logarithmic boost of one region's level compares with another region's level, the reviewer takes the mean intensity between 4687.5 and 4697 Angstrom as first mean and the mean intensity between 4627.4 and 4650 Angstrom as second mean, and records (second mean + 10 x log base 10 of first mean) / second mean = 1.20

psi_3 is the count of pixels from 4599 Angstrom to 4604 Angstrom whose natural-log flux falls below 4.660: 5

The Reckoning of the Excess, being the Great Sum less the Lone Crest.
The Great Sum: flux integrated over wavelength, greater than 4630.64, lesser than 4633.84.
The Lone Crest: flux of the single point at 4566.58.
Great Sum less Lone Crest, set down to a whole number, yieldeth 212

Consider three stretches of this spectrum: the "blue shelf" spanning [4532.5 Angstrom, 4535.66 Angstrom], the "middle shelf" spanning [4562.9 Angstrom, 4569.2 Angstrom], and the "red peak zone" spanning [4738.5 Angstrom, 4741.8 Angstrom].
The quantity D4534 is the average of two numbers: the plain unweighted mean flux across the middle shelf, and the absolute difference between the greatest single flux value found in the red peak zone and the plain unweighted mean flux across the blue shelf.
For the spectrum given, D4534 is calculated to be 71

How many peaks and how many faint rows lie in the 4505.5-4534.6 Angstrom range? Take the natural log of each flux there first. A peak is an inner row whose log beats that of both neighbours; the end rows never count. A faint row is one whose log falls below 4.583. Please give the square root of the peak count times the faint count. 10.7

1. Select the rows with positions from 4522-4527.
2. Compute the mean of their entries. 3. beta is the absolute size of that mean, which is 80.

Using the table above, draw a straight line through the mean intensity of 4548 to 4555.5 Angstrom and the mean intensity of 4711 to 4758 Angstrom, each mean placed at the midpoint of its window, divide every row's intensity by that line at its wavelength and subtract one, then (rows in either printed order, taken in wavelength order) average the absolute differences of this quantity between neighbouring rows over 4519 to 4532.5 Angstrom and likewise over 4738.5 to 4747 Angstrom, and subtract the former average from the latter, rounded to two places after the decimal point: -0.02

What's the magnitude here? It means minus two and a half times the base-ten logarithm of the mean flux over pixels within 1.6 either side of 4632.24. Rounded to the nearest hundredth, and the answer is -5.04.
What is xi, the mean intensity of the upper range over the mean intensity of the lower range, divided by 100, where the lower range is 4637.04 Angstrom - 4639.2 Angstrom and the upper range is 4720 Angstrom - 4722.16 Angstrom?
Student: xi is 0.0121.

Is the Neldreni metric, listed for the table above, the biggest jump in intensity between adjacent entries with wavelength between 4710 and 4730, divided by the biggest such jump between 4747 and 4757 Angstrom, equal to 0.84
